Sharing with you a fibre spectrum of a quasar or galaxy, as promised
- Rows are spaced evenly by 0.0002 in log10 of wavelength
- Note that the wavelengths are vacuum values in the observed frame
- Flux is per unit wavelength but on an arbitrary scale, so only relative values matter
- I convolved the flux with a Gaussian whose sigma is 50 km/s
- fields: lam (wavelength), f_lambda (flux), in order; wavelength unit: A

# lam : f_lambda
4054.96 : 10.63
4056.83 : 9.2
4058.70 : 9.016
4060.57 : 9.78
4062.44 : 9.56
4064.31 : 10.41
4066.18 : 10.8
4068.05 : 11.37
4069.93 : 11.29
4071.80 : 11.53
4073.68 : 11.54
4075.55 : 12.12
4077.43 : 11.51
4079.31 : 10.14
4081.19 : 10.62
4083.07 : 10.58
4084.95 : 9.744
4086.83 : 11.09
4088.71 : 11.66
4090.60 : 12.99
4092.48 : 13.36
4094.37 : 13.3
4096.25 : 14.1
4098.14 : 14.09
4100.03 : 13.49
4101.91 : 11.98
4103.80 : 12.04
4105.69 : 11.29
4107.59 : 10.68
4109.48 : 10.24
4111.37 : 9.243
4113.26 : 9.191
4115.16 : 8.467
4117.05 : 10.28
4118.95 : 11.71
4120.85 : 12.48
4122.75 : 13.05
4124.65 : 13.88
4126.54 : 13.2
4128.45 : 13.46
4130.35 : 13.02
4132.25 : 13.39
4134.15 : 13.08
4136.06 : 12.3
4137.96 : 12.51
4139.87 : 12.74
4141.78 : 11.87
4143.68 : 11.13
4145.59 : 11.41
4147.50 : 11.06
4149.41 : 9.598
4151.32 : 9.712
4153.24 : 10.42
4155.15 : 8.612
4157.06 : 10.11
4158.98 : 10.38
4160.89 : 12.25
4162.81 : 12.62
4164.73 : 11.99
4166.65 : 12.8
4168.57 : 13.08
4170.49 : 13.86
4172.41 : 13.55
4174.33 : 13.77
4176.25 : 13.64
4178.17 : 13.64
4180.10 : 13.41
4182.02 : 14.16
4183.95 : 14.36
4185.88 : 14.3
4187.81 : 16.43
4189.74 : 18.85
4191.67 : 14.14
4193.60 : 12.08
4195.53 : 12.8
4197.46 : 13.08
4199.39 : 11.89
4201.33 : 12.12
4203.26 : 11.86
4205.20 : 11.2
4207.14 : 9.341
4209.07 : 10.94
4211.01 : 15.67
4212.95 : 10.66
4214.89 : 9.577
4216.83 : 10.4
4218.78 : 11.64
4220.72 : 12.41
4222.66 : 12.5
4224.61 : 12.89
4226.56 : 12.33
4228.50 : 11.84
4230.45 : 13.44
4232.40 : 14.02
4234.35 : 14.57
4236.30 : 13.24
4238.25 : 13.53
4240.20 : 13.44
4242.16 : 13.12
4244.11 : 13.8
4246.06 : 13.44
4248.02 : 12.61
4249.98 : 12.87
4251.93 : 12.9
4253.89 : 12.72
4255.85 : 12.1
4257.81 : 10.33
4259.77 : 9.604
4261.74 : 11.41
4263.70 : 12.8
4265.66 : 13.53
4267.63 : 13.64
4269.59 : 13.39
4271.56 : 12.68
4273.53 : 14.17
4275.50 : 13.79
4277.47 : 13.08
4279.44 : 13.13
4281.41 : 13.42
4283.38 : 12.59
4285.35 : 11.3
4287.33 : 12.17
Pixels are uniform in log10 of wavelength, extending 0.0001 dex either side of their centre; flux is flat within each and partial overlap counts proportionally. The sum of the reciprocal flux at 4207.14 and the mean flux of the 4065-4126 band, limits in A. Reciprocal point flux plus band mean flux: 11.7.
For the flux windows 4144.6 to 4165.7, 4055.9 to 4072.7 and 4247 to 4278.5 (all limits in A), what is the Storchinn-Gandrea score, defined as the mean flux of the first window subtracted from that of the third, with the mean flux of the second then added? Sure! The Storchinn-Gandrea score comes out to 12.2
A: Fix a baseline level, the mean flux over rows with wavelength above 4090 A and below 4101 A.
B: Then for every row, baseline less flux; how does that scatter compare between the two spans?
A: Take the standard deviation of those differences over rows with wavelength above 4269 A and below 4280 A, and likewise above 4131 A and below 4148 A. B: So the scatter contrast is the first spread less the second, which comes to -0.31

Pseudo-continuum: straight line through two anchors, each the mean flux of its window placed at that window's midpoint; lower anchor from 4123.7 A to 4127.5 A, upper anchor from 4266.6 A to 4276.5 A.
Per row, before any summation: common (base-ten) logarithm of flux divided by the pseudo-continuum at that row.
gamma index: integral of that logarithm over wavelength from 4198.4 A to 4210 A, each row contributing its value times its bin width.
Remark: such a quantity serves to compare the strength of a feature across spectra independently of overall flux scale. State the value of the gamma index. -1.0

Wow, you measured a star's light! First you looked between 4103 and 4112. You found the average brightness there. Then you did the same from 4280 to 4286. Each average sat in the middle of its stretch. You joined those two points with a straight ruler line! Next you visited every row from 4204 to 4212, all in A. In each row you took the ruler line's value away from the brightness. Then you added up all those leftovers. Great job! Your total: 0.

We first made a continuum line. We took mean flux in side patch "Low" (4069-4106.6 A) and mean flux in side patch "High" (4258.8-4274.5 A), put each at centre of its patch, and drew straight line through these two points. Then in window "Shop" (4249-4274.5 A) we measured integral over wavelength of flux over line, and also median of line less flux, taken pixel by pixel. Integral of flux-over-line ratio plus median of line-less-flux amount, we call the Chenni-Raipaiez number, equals 25.0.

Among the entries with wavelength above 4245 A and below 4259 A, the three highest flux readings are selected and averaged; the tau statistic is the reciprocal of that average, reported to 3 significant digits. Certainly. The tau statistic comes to 0.0765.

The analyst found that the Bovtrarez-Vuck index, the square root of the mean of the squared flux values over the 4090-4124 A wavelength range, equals 11.9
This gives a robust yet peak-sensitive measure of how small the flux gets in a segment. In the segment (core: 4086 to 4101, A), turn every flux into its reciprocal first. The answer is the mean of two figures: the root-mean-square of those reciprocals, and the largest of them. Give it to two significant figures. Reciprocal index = 0.084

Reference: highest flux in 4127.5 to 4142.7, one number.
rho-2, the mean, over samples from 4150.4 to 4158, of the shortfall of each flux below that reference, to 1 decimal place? 3.7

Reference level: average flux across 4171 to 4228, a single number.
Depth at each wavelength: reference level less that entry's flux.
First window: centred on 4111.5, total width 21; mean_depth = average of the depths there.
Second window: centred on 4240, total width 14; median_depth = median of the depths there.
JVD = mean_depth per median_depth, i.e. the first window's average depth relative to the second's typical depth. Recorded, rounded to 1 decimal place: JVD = -3.9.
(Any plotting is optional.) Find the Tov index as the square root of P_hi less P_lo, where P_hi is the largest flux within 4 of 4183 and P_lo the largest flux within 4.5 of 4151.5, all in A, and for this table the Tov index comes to 1.8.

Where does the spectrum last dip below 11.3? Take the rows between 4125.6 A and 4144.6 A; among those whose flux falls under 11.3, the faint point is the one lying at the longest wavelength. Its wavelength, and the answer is 4143.68 A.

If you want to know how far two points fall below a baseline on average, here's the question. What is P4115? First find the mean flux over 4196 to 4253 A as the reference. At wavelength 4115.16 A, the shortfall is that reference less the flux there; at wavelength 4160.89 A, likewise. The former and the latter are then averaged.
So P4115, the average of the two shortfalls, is 2.1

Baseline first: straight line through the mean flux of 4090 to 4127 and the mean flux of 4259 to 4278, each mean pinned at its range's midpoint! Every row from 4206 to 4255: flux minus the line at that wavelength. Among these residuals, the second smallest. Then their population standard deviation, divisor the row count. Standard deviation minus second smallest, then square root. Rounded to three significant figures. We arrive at 2.09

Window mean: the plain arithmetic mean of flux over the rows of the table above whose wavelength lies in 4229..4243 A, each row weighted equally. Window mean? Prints 13.6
